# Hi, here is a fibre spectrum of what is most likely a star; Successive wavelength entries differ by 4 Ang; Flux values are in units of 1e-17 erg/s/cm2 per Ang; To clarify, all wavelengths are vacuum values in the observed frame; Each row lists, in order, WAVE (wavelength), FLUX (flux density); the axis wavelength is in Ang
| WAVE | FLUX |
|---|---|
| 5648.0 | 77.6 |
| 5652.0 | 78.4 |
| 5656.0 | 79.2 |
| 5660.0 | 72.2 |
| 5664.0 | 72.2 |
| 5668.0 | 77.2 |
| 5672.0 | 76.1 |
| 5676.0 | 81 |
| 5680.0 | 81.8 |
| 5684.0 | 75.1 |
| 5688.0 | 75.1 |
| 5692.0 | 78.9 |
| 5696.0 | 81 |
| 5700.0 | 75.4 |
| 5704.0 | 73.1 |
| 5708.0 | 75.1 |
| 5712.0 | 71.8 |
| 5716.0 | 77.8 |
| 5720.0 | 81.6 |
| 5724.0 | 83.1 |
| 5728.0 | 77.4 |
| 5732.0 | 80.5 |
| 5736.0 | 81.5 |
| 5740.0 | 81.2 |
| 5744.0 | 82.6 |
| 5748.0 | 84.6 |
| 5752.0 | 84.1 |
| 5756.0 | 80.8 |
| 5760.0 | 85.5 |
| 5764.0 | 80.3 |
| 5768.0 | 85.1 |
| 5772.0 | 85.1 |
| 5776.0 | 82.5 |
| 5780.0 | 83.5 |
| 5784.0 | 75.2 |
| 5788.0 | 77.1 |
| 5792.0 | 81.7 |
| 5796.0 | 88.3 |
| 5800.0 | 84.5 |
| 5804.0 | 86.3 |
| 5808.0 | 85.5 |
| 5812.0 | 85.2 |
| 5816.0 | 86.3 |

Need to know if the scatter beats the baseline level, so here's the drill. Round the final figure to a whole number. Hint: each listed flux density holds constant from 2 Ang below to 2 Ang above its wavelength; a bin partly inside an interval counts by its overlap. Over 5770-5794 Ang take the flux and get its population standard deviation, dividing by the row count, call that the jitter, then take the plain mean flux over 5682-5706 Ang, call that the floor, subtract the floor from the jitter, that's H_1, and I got -73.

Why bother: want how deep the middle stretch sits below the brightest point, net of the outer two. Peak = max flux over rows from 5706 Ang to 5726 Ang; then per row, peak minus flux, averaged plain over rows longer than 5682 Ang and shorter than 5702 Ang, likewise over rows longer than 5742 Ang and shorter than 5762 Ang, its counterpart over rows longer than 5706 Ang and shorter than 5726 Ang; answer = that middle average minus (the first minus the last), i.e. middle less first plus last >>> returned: -1.2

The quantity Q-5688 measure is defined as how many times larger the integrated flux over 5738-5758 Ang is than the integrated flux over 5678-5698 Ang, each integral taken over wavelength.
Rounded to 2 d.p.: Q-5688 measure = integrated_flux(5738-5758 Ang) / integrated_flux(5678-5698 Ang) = 1.05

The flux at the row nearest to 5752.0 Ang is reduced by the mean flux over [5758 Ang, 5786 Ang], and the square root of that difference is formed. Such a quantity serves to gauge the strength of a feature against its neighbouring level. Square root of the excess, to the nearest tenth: 1.3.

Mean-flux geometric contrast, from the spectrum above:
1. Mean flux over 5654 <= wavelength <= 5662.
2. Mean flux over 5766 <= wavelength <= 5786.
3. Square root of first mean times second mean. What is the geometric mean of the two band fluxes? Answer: 79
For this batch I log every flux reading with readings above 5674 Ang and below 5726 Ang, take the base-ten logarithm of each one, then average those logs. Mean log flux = 1.89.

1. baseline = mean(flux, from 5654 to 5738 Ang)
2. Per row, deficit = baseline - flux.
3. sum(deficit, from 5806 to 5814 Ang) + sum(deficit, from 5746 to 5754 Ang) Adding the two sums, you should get -29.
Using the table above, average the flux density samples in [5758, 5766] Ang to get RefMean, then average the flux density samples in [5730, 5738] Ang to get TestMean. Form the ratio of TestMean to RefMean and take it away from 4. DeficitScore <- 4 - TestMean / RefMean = 3.02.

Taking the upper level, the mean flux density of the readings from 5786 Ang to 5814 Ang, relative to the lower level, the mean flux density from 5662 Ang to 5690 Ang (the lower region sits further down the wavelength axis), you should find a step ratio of 1.093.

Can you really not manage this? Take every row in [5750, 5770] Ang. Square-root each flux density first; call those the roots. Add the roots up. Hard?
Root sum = 45.6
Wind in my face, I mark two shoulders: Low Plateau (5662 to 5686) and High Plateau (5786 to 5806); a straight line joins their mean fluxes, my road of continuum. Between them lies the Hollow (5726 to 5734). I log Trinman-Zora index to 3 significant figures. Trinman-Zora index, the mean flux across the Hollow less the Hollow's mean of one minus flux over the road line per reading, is 78.9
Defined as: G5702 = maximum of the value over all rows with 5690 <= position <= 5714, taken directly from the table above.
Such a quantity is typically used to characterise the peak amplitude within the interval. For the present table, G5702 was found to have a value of 81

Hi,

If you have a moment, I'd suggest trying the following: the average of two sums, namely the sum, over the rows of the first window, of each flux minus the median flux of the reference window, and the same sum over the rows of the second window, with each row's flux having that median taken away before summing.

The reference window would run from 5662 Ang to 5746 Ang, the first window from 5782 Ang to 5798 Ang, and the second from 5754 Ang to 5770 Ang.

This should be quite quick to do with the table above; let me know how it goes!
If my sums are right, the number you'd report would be 16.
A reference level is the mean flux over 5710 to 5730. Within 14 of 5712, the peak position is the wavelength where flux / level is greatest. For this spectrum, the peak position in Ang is 5724.0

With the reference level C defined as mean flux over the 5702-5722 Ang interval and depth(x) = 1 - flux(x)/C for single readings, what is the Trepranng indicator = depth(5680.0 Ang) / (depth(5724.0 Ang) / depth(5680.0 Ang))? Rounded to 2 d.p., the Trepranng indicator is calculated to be -0.06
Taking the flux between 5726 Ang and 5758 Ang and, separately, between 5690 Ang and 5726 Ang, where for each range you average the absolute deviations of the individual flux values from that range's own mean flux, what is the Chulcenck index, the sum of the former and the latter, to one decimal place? 4.9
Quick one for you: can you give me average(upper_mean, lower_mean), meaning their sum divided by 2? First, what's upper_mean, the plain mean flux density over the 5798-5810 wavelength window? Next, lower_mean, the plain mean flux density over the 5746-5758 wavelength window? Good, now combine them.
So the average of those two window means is 84.3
